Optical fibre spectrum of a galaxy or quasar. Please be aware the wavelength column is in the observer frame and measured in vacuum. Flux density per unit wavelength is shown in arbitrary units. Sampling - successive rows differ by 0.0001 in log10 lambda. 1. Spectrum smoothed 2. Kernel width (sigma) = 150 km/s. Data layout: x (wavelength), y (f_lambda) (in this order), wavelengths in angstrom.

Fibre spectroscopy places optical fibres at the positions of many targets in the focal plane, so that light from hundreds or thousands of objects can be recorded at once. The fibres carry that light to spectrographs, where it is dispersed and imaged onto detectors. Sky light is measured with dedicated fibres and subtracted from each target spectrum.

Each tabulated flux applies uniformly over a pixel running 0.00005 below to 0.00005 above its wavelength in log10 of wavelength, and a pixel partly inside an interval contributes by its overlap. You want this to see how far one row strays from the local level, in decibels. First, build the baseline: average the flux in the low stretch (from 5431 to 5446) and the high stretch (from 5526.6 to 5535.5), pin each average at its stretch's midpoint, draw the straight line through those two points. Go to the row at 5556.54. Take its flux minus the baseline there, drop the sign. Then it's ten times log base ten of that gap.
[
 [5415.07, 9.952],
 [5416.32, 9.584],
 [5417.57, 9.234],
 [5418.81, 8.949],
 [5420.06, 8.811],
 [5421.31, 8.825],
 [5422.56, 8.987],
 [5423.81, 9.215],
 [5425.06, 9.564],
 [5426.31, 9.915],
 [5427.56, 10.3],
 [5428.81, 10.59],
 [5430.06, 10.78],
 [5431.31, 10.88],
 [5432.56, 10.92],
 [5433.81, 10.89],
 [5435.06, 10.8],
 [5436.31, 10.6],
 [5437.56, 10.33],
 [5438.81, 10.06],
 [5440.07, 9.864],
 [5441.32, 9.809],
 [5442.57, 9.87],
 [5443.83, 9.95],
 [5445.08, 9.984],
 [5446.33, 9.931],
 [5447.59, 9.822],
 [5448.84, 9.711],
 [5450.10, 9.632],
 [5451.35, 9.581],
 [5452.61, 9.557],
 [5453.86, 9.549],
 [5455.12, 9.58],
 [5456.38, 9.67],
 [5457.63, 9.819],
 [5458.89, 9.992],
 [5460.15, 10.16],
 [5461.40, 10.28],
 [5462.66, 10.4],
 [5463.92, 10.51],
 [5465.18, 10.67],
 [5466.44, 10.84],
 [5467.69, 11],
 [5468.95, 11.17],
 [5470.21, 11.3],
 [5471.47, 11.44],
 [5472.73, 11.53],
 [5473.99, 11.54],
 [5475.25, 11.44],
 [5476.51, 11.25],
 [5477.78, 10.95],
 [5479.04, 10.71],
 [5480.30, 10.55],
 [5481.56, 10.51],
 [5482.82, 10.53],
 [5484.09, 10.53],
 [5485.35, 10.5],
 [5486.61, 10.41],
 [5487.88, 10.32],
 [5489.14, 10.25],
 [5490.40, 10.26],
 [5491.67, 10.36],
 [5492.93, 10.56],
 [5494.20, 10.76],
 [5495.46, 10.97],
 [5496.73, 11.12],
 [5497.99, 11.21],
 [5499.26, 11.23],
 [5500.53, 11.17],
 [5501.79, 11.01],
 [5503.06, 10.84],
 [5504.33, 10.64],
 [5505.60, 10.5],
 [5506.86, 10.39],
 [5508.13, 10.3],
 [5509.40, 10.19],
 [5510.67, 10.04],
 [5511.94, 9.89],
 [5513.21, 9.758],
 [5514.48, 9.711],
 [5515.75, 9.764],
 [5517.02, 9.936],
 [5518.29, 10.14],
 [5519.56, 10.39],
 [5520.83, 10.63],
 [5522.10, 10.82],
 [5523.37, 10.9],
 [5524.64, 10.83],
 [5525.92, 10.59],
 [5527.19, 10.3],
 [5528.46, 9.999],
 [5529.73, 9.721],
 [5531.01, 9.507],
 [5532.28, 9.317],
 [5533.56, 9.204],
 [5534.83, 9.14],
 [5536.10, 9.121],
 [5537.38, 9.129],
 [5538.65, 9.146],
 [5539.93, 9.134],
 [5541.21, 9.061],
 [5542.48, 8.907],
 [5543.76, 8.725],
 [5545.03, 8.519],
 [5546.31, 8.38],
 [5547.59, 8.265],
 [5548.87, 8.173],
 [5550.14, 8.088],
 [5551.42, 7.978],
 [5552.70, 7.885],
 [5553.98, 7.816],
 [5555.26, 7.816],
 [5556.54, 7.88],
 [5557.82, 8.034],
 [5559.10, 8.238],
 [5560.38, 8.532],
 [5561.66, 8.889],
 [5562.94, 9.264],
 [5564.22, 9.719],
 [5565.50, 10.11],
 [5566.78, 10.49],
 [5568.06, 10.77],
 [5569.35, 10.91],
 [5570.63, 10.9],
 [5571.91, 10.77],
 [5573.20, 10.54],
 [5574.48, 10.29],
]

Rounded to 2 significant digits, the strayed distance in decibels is 1.8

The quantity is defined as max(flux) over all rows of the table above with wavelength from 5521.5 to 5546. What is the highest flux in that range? 10.9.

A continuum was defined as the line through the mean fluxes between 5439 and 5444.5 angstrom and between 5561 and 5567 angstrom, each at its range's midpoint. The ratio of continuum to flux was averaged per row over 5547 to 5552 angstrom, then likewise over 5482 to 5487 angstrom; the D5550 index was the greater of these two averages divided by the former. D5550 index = 1.00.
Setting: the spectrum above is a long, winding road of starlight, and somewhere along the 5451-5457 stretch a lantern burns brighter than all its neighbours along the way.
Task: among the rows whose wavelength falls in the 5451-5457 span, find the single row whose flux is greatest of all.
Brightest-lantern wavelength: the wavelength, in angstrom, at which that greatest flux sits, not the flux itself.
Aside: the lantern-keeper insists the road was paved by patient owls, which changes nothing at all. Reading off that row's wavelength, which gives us 5456.38 angstrom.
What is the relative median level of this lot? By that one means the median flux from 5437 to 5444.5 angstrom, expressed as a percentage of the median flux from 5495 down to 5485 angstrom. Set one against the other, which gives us 95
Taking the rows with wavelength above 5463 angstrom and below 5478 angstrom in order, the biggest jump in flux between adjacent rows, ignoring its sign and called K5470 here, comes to 0.30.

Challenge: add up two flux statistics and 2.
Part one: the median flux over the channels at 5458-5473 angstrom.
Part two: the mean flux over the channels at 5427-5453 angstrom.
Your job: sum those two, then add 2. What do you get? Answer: 22.9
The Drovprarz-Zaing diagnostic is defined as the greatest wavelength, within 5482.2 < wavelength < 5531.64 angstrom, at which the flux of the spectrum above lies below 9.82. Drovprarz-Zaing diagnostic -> 5531.01 angstrom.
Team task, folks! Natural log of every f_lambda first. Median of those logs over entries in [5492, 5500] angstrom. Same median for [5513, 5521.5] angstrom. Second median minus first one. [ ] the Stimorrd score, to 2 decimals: -0.11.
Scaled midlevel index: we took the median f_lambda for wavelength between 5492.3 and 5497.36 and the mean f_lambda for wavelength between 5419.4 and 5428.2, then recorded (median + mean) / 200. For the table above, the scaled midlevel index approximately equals 0.101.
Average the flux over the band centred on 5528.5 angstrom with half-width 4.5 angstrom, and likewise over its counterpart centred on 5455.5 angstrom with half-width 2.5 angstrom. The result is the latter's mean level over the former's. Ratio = 0.96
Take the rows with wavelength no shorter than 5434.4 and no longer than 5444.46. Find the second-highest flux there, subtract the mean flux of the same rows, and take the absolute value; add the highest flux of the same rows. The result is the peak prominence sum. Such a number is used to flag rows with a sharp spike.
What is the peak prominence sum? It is 11.2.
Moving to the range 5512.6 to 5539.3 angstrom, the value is 11.8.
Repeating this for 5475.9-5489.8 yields 11.6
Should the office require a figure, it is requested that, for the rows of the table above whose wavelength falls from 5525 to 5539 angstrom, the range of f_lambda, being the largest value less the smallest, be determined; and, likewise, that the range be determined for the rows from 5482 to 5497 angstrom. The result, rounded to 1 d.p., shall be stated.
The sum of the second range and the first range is 2.3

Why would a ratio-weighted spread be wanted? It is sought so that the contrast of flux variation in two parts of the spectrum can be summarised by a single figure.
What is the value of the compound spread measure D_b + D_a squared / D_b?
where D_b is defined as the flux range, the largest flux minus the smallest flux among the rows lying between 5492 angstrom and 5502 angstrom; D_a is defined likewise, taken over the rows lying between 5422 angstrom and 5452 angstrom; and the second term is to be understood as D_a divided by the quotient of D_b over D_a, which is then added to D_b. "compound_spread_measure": 6.2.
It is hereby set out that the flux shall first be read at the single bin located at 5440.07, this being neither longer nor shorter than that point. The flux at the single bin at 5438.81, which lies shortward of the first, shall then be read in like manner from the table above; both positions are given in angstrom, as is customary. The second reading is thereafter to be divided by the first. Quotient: 1.02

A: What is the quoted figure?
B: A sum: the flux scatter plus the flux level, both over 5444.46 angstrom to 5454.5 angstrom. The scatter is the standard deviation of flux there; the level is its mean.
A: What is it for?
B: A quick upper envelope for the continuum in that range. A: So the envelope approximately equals 9.9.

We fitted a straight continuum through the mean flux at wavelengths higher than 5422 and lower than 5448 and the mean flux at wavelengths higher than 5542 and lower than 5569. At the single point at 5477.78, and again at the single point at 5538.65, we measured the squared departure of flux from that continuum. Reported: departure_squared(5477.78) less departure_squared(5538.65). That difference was 1.7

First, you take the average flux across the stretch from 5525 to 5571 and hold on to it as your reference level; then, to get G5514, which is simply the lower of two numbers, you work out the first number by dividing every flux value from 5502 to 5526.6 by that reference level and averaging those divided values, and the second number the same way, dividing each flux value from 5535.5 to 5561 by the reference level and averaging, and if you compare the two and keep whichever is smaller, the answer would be 0.93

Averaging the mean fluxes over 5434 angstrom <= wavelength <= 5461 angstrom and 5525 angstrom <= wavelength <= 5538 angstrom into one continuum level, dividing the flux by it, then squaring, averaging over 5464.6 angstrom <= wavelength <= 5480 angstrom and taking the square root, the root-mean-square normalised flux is 1.14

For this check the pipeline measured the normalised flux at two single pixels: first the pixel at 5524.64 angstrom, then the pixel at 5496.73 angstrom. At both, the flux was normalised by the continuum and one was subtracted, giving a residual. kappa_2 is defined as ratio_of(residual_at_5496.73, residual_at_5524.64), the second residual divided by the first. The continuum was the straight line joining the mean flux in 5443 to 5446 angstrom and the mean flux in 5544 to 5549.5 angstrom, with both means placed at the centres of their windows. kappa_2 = 0.9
